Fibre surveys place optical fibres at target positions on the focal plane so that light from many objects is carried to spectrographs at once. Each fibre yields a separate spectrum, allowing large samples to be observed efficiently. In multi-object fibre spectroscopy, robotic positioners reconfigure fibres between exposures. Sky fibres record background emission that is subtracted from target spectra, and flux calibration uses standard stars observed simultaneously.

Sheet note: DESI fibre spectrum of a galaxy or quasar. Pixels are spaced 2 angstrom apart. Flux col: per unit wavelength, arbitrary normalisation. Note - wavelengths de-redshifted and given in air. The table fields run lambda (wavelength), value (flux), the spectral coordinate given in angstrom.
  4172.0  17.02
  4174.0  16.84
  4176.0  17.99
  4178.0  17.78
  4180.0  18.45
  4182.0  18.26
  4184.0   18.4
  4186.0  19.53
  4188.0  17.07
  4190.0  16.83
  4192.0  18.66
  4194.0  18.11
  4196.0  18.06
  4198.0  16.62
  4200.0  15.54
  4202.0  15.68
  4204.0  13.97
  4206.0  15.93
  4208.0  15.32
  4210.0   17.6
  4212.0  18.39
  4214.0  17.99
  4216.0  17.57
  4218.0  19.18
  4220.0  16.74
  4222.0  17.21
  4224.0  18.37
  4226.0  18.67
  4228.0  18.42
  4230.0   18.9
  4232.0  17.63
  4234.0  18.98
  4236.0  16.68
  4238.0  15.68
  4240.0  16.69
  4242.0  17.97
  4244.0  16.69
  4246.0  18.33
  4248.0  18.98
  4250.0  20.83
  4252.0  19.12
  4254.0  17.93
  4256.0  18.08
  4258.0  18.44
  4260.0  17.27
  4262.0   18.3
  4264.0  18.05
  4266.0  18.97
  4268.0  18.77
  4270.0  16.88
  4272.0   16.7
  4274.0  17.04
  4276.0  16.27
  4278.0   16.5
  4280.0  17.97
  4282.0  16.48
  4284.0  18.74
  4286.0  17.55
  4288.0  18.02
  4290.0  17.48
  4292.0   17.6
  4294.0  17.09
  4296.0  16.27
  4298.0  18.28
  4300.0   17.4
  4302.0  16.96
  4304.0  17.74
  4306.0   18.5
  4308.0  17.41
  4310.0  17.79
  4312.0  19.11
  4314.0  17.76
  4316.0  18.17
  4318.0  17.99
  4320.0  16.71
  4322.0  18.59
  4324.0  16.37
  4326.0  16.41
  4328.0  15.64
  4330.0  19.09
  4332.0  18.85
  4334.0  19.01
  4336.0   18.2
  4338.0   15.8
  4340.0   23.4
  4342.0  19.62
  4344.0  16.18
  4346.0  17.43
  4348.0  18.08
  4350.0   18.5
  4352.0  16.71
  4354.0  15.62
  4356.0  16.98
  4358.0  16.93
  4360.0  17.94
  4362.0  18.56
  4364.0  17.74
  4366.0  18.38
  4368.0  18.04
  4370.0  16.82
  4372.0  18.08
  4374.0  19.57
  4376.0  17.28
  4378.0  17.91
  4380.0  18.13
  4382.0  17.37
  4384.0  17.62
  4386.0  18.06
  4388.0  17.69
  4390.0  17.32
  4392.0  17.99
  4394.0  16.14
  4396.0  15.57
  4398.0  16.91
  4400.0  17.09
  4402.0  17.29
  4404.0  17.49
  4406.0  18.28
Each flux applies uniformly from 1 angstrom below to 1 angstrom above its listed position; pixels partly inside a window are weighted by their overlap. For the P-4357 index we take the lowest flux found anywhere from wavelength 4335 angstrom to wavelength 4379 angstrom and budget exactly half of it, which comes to 7.81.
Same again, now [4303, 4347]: 7.82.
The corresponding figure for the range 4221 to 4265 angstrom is 7.84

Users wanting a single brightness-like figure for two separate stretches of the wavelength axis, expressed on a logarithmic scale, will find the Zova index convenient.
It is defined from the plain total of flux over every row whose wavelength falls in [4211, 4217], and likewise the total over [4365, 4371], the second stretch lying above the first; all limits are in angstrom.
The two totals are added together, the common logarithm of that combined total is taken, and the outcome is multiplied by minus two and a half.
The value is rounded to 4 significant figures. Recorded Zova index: -5.075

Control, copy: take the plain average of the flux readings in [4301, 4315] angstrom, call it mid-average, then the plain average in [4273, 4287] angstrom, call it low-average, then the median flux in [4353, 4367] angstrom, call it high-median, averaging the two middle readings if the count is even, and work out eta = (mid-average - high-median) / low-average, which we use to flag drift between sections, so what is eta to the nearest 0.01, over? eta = 0.01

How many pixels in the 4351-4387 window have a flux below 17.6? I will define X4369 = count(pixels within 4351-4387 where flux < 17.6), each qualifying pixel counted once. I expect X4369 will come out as 7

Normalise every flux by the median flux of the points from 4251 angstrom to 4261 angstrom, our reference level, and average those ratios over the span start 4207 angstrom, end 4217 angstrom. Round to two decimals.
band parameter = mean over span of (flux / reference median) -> 0.96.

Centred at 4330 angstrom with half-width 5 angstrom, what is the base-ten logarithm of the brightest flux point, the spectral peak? 1.28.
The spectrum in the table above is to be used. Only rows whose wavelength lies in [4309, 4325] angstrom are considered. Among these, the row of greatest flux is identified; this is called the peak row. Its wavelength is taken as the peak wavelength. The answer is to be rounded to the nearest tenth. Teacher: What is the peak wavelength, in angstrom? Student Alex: 4312.0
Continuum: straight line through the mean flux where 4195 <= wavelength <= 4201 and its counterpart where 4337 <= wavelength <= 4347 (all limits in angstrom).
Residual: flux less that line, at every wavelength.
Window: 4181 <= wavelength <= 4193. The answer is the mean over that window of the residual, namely 1.52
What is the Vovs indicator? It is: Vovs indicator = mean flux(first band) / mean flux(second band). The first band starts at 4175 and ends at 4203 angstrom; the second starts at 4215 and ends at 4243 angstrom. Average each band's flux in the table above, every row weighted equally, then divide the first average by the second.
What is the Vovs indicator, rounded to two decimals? 0.99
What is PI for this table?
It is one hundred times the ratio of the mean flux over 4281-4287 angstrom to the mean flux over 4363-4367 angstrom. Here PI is 97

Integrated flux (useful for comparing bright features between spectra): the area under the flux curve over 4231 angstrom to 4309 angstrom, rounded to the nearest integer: 1381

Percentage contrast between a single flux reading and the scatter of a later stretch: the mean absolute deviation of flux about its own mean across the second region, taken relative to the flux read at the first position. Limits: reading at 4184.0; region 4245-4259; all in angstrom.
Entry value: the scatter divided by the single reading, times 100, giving 4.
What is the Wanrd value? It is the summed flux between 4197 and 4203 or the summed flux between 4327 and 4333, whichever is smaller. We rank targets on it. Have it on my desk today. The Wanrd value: 47.8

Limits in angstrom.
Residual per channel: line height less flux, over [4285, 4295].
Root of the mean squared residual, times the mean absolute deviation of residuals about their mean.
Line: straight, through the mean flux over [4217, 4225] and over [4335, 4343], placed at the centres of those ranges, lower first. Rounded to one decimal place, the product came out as 0.3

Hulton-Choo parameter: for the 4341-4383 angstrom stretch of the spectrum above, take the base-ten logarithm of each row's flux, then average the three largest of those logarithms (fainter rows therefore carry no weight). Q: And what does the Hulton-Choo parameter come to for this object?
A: 1.28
